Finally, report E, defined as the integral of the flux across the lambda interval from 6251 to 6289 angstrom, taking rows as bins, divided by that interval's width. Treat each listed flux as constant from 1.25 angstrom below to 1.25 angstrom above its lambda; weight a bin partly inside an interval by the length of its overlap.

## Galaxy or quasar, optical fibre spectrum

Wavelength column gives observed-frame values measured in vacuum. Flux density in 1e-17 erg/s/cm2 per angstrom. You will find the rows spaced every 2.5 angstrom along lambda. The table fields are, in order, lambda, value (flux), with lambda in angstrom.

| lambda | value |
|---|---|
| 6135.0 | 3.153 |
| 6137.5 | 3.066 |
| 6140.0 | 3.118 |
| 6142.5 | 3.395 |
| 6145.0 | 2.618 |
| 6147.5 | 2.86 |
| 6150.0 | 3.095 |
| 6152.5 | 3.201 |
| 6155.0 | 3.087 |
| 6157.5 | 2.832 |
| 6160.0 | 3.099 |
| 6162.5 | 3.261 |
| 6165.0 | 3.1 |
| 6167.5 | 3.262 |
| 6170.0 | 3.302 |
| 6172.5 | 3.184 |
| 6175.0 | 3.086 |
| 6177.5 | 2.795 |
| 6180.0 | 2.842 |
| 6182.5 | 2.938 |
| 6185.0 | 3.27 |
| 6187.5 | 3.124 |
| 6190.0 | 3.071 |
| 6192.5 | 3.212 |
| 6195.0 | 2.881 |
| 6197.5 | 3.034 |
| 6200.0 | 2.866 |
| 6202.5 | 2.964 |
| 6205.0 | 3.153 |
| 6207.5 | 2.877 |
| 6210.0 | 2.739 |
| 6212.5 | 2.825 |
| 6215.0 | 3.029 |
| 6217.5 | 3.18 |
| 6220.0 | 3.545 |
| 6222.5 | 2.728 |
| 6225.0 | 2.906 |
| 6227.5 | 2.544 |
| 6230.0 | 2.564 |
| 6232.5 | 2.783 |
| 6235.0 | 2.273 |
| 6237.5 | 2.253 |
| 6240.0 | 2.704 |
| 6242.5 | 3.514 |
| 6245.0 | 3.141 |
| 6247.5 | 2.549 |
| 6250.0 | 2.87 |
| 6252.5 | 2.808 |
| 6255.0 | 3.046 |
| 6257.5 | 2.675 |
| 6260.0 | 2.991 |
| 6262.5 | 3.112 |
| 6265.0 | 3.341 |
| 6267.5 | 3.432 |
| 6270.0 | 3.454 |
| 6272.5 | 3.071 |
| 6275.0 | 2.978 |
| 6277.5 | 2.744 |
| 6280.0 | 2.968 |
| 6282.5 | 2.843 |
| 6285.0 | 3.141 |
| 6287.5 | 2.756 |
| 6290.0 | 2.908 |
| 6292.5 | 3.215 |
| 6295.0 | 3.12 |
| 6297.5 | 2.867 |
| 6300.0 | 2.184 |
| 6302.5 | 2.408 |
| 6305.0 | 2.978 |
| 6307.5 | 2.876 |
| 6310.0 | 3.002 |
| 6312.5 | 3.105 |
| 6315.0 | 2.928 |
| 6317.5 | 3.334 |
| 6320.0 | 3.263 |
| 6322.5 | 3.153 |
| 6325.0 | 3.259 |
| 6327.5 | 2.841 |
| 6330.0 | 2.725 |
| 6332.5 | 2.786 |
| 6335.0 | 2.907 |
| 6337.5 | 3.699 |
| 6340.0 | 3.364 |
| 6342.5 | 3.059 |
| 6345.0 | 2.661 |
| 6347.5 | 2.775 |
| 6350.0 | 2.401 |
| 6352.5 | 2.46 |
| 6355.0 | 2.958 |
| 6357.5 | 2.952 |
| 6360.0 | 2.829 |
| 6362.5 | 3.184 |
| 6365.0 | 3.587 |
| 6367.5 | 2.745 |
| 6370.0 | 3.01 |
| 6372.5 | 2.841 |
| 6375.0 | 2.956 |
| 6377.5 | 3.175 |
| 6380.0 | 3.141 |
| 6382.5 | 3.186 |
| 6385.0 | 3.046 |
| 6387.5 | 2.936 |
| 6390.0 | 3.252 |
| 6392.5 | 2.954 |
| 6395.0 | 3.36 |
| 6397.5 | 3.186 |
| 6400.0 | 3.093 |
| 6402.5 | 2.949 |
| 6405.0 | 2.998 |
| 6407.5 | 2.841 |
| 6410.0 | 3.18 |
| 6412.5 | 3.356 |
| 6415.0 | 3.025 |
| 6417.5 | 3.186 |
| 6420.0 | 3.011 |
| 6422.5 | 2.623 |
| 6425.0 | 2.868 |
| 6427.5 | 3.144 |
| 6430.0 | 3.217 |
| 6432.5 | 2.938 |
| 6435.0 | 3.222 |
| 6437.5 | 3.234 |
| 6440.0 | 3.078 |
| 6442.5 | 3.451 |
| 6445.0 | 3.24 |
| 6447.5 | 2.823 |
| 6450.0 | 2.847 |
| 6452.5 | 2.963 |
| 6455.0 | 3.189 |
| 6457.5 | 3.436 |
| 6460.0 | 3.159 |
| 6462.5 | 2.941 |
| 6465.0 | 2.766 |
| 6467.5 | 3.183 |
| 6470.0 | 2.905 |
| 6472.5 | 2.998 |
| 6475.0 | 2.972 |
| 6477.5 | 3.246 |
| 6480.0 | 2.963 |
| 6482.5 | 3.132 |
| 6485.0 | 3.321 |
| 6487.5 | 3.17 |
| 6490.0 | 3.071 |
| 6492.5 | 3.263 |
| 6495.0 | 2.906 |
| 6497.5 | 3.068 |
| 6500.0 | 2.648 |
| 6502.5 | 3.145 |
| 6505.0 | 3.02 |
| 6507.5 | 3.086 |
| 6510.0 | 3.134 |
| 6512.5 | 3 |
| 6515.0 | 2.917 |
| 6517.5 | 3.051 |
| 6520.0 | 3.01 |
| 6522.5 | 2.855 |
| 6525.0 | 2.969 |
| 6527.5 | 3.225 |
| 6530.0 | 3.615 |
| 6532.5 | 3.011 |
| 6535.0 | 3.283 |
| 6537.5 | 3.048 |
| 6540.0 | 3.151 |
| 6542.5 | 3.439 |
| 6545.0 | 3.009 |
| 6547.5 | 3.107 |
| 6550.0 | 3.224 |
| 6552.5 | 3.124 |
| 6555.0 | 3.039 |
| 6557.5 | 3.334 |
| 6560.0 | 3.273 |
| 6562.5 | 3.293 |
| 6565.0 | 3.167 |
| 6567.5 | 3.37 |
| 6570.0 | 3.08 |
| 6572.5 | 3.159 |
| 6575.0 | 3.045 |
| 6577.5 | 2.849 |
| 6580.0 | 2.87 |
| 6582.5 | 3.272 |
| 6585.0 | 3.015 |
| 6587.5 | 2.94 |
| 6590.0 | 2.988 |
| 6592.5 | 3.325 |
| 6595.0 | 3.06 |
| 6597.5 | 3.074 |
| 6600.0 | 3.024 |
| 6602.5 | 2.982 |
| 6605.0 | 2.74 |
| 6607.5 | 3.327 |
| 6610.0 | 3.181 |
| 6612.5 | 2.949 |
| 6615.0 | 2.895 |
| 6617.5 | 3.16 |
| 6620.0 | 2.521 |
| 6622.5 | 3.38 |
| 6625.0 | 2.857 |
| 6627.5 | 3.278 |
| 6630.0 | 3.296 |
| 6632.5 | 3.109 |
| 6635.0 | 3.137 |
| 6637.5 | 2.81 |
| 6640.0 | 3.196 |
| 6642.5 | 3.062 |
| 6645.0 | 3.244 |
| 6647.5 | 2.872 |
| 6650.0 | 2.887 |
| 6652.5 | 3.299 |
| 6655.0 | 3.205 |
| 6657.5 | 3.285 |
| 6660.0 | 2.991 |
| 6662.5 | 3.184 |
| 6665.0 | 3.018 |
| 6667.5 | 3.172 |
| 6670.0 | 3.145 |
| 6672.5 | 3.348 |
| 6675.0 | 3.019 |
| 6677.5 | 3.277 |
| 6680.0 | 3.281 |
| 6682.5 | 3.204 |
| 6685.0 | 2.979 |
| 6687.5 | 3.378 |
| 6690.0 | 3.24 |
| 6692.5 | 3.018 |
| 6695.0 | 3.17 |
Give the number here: 3.02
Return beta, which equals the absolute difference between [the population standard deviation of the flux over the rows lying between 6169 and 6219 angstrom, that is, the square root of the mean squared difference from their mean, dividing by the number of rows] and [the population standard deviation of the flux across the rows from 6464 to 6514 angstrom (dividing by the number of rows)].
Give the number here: 0.00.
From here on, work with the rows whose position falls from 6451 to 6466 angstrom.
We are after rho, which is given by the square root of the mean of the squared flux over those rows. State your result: 3.08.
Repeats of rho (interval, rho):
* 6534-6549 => 3.18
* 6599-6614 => 3.04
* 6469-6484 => 3.04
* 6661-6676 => 3.15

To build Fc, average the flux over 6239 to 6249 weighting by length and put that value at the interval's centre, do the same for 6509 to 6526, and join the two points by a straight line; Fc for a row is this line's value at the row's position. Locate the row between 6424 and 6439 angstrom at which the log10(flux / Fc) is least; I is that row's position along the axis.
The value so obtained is 6425.0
